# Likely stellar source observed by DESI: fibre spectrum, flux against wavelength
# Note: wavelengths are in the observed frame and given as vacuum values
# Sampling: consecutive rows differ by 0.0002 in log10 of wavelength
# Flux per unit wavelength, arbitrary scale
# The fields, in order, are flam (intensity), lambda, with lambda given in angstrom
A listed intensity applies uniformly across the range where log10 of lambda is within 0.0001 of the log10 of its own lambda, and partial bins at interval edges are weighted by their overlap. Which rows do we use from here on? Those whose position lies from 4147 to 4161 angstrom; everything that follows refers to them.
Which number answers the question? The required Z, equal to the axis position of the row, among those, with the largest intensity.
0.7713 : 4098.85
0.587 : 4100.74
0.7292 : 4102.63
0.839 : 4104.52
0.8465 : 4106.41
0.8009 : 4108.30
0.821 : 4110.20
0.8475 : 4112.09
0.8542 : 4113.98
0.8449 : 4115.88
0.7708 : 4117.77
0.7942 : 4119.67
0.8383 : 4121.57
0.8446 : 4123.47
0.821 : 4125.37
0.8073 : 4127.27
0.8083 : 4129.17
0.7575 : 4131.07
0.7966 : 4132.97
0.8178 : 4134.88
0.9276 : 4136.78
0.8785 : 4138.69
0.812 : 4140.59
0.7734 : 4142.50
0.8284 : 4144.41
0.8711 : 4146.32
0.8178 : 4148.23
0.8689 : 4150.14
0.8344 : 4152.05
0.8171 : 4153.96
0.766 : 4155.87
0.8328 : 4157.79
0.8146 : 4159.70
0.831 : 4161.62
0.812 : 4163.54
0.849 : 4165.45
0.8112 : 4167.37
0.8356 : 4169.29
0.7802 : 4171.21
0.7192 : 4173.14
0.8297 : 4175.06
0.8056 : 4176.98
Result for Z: 4150.14 angstrom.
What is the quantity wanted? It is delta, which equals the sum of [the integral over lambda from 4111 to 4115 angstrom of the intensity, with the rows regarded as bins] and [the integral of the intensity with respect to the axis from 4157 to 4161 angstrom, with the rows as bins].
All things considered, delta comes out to 6.70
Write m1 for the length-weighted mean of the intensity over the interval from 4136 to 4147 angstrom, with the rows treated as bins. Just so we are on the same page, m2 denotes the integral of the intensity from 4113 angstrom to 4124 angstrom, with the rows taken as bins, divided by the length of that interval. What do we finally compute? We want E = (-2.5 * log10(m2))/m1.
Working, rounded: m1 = 0.846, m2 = 0.824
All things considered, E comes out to 0.249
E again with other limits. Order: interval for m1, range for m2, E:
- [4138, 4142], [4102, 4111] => 0.275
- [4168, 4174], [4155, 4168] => 0.281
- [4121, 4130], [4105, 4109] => 0.250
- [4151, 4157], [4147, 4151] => 0.227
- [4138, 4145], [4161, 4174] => 0.287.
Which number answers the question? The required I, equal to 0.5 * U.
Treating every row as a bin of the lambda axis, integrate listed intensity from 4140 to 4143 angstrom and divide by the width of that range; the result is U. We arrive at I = 0.396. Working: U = 0.79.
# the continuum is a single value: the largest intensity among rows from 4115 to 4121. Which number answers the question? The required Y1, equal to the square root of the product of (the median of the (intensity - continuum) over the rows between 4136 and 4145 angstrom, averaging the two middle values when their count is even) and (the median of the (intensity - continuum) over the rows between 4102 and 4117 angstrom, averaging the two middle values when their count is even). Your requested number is 0.007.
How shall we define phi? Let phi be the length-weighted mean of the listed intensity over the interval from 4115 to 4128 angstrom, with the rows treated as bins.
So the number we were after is 0.8172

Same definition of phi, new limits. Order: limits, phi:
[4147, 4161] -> 0.8231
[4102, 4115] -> 0.8219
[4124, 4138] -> 0.8213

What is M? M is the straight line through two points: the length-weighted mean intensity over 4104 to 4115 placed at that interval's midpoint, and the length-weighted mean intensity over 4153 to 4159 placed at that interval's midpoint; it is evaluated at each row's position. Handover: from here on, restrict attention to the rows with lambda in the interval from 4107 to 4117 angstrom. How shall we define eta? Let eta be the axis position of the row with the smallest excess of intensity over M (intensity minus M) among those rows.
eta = 4108.30 angstrom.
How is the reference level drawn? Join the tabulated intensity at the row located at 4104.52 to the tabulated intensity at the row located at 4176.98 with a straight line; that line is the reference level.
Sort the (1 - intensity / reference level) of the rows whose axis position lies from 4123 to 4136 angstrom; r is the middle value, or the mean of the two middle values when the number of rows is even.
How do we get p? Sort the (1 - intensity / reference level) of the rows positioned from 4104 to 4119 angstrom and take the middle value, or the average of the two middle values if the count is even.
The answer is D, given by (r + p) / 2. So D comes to 0.009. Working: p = -0.005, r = 0.02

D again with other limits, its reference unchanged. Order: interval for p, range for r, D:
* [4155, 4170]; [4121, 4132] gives 0.002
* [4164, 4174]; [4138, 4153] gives -0.008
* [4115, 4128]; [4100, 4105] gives 0.071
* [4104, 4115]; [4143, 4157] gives -0.007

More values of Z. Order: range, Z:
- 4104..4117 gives 4113.98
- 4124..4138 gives 4136.78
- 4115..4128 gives 4115.88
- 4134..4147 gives 4136.78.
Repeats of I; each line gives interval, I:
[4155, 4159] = 0.401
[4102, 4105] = 0.391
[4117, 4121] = 0.394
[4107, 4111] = 0.406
